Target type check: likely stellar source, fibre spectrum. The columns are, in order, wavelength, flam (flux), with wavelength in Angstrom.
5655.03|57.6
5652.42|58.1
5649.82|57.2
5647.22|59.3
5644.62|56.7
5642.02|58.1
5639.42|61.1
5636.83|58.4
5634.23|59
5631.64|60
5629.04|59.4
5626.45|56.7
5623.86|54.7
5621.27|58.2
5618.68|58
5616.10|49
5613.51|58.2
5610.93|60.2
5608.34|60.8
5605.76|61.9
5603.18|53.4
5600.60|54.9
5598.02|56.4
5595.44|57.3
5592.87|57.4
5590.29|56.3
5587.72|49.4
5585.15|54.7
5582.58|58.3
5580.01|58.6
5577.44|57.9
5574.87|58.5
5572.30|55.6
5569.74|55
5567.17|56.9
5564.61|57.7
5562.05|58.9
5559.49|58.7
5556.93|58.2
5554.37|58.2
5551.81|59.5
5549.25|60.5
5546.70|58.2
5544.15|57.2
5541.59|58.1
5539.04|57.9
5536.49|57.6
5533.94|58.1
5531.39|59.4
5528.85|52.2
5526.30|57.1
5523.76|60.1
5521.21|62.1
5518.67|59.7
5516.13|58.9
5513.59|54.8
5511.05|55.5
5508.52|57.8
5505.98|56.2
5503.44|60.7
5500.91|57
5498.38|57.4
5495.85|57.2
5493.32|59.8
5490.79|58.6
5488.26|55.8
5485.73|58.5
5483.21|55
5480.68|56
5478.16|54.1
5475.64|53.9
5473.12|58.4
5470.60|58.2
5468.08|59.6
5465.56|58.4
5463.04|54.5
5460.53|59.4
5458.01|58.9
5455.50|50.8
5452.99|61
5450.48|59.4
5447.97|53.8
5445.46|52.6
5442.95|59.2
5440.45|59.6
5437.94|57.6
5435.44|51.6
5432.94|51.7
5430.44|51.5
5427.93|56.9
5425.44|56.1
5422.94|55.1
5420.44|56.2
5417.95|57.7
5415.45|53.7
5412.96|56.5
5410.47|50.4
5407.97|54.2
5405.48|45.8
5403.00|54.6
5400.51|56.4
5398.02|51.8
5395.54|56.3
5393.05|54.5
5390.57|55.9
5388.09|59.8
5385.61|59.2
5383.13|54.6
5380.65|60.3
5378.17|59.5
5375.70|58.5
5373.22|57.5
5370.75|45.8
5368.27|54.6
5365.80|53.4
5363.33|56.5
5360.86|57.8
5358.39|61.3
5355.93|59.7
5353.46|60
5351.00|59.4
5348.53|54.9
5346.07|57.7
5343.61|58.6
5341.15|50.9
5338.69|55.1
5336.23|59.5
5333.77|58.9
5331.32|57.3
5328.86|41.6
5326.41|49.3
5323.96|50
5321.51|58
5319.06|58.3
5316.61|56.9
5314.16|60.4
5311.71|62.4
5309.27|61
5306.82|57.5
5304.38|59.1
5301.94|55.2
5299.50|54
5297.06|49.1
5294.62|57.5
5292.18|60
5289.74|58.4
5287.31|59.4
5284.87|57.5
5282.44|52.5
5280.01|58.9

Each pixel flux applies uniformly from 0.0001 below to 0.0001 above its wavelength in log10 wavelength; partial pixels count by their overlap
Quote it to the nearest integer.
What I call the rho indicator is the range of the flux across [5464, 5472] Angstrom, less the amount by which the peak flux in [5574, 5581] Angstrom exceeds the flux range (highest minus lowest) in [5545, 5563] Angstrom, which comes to -55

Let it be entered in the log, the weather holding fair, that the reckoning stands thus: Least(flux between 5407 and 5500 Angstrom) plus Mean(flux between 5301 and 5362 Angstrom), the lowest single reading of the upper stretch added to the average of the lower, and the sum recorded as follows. 107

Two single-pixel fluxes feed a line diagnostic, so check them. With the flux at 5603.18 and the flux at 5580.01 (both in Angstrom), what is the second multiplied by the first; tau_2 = 3129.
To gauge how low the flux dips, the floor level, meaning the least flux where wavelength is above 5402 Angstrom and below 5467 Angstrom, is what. 45.8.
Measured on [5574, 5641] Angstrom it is 49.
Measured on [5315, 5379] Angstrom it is 41.6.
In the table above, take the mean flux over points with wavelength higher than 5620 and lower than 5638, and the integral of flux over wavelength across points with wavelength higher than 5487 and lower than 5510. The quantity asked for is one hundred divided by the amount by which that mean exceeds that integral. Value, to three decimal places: -0.079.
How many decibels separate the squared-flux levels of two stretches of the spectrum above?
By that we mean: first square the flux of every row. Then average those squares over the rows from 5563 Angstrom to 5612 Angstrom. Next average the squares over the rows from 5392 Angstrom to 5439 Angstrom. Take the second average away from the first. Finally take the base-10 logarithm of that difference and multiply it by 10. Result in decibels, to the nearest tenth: 24.9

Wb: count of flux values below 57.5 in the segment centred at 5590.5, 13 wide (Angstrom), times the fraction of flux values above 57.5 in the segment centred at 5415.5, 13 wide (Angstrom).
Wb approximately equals 1.0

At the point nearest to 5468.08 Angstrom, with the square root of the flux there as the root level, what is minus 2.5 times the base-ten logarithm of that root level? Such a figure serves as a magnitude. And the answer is -2.22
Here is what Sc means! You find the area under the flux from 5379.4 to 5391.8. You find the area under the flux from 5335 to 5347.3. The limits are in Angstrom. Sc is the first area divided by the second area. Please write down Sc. 1.04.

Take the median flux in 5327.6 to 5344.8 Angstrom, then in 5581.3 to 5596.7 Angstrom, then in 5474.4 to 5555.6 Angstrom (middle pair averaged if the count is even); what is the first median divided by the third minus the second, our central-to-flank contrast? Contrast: 55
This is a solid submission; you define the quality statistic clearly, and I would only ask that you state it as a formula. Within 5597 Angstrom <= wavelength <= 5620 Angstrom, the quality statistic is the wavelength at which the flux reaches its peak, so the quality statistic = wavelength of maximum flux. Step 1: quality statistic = 5605.76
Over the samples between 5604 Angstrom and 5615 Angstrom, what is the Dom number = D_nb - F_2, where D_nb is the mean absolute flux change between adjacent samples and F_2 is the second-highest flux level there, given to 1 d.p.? -59.6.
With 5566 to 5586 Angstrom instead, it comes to -57.0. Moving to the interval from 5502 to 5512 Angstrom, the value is -55.0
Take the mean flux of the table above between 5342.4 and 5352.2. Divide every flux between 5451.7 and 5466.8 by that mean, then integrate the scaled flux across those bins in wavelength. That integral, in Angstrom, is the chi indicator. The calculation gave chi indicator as 15.0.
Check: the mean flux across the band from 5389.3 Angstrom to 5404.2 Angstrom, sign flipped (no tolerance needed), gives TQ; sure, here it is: -54.9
